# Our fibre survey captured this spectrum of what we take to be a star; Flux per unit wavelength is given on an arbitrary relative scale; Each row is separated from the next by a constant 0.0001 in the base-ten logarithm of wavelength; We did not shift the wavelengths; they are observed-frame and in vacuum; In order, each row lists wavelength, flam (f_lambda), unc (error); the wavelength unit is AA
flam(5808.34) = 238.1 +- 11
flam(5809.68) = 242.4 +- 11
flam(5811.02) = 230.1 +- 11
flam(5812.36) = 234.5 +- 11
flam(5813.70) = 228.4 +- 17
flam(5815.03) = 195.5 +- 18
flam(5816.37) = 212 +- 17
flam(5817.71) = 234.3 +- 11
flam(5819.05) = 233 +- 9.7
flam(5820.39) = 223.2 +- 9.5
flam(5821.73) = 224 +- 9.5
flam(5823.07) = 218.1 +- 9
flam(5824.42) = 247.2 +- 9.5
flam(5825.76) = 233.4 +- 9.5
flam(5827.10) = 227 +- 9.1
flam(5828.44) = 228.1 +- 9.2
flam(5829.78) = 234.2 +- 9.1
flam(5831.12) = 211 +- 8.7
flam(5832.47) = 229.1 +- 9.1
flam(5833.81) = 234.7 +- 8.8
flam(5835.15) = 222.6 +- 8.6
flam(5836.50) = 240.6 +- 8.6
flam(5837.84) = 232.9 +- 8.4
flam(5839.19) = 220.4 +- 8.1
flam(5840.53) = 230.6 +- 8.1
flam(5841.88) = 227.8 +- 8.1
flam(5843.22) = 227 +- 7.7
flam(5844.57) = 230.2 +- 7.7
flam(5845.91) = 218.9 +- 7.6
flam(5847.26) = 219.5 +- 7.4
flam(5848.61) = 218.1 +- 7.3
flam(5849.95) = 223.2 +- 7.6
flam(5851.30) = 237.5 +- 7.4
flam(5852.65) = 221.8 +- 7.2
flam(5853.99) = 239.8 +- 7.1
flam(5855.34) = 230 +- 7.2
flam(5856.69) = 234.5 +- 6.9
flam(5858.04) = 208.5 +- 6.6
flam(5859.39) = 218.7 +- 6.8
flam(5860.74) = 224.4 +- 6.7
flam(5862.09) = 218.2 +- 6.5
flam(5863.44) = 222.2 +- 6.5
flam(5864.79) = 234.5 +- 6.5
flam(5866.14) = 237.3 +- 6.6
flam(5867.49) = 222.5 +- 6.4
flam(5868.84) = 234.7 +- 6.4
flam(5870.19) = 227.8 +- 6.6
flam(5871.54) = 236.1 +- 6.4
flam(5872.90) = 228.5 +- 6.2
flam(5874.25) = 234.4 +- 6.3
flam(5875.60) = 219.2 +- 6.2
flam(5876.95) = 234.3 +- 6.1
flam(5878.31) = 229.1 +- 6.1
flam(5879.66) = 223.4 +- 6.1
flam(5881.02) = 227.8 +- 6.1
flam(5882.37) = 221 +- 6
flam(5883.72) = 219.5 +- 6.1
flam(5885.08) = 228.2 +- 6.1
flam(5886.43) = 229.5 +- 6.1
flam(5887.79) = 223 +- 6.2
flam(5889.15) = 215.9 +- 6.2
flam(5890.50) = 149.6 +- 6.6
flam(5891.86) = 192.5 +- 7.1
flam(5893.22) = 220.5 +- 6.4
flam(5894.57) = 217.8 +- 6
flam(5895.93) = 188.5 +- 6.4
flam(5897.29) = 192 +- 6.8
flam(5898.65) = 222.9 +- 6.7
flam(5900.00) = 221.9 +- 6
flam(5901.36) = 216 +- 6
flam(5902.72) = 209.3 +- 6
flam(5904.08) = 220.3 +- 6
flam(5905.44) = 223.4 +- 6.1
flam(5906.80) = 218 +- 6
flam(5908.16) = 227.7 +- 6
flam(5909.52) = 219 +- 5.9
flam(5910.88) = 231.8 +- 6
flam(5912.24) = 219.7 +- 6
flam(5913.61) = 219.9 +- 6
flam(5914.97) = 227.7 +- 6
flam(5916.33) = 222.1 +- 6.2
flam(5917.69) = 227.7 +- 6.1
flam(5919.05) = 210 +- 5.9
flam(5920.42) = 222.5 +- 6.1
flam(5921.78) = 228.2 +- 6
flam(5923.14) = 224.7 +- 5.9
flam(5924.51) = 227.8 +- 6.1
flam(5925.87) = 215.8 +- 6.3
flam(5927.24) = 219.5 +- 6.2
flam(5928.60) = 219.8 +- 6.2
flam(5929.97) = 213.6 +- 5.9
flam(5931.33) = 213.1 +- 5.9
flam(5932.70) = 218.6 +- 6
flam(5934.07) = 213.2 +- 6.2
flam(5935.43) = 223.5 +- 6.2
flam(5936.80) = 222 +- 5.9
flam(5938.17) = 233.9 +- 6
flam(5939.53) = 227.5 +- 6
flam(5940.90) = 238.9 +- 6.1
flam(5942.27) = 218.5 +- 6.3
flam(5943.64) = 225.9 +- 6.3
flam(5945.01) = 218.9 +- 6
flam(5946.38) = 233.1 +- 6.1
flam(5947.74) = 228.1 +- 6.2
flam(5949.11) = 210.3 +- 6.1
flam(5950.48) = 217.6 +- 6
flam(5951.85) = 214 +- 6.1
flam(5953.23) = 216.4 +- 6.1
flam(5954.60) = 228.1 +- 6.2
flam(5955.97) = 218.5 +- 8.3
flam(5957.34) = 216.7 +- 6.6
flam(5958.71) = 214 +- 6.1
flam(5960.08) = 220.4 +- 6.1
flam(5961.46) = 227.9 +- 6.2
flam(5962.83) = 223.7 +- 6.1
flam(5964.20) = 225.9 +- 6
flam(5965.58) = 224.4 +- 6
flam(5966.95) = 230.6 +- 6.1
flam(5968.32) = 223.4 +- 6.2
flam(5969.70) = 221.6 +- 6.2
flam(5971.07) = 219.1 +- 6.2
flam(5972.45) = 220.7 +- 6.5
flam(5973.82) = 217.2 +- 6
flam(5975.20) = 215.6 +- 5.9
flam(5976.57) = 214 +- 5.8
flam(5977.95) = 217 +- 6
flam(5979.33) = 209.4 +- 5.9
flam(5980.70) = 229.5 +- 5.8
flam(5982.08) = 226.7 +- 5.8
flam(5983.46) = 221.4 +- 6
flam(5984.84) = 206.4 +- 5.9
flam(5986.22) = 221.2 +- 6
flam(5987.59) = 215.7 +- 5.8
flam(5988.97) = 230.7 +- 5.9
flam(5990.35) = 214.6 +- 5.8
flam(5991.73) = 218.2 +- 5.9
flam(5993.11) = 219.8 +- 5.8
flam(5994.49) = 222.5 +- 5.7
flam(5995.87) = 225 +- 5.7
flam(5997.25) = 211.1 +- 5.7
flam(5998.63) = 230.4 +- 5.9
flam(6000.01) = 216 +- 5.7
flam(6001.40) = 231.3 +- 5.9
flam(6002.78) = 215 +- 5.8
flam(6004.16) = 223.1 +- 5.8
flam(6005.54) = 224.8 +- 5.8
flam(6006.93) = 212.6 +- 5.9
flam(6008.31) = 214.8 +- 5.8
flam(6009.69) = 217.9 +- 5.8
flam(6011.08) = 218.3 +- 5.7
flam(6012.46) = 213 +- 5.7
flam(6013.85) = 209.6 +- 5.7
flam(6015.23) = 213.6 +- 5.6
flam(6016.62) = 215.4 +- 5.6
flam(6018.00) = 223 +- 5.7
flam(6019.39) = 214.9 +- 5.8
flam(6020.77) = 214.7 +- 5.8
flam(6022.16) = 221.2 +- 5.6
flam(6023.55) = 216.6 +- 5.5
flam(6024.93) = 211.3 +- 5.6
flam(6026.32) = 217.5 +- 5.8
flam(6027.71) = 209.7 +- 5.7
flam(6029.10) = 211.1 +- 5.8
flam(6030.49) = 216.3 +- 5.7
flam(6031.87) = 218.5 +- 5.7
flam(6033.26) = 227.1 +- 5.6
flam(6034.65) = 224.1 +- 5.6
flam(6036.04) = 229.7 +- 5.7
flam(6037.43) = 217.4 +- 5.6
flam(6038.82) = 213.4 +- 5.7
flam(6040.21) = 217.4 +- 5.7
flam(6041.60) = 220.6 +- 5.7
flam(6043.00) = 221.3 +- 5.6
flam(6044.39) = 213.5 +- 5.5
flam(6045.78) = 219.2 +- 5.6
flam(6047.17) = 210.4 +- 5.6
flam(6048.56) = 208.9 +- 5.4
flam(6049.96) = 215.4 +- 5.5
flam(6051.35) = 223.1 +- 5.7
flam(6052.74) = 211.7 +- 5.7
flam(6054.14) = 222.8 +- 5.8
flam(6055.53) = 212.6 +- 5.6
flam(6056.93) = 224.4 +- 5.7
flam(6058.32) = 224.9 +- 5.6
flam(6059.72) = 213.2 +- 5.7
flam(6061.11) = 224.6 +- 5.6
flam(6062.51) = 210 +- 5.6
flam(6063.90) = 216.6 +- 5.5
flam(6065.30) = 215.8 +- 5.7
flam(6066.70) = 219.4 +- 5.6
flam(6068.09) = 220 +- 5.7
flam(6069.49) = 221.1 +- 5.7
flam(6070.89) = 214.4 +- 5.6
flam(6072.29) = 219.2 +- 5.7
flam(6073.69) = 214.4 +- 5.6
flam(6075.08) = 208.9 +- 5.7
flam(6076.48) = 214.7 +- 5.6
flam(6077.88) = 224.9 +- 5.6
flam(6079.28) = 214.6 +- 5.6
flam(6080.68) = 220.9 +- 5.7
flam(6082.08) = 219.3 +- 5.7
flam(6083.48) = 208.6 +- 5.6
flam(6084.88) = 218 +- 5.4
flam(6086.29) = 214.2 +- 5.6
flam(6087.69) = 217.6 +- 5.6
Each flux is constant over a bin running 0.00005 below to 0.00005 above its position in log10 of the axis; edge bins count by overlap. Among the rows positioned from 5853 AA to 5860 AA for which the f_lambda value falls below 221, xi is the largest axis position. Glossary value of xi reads 5859.39 AA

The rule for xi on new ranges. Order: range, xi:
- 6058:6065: 6063.90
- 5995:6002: 6000.01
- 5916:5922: 5919.05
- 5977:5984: 5979.33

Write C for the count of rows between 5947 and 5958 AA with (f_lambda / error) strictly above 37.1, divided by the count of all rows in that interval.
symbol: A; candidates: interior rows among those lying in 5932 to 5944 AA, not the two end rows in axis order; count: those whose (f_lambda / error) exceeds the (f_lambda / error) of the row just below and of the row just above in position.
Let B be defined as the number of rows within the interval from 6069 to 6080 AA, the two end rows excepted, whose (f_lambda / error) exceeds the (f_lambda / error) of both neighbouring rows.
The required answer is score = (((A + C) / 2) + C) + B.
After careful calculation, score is 3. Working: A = 2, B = 2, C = 0.0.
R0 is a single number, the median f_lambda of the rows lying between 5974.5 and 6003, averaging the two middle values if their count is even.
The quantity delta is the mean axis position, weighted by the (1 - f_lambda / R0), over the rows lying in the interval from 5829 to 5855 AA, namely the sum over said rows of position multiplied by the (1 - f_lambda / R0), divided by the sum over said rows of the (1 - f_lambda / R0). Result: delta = 5841.8 AA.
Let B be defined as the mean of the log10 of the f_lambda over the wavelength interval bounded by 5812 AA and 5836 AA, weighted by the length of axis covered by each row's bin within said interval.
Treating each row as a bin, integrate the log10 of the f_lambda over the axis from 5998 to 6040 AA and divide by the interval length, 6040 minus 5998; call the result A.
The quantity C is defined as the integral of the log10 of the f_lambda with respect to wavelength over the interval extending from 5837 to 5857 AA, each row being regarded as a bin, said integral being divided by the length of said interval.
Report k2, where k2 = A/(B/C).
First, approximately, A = 2.338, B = 2.35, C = 2.36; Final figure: 2.34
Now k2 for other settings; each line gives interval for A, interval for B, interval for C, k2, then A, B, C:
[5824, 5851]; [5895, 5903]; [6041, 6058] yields 2.38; 2.358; 2.32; 2.34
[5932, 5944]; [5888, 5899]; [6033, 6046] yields 2.40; 2.350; 2.30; 2.34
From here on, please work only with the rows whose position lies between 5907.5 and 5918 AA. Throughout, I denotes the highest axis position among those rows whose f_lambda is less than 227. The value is 5916.33 AA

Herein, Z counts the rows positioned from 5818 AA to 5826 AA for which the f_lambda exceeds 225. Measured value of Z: 3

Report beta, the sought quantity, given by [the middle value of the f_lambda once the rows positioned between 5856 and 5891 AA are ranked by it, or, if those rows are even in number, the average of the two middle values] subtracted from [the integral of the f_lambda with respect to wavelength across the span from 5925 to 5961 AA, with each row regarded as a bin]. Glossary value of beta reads 7724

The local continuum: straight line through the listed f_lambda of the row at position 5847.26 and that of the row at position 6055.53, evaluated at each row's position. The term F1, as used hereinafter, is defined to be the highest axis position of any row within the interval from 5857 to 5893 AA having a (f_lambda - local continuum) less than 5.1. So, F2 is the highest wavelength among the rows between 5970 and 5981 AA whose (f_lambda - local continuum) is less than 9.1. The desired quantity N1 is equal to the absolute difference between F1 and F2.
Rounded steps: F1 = 5891.86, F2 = 5979.33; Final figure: 87.5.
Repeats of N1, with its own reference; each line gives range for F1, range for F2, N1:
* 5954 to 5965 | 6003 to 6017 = 56.5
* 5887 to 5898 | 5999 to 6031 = 133.2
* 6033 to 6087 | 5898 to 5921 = 165.9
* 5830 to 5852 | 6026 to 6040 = 188.9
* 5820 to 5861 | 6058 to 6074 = 214.3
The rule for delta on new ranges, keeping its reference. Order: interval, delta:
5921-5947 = 5937.3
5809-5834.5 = 5822.0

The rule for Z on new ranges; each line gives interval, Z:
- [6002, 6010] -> 0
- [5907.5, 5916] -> 3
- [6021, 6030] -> 0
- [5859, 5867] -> 2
